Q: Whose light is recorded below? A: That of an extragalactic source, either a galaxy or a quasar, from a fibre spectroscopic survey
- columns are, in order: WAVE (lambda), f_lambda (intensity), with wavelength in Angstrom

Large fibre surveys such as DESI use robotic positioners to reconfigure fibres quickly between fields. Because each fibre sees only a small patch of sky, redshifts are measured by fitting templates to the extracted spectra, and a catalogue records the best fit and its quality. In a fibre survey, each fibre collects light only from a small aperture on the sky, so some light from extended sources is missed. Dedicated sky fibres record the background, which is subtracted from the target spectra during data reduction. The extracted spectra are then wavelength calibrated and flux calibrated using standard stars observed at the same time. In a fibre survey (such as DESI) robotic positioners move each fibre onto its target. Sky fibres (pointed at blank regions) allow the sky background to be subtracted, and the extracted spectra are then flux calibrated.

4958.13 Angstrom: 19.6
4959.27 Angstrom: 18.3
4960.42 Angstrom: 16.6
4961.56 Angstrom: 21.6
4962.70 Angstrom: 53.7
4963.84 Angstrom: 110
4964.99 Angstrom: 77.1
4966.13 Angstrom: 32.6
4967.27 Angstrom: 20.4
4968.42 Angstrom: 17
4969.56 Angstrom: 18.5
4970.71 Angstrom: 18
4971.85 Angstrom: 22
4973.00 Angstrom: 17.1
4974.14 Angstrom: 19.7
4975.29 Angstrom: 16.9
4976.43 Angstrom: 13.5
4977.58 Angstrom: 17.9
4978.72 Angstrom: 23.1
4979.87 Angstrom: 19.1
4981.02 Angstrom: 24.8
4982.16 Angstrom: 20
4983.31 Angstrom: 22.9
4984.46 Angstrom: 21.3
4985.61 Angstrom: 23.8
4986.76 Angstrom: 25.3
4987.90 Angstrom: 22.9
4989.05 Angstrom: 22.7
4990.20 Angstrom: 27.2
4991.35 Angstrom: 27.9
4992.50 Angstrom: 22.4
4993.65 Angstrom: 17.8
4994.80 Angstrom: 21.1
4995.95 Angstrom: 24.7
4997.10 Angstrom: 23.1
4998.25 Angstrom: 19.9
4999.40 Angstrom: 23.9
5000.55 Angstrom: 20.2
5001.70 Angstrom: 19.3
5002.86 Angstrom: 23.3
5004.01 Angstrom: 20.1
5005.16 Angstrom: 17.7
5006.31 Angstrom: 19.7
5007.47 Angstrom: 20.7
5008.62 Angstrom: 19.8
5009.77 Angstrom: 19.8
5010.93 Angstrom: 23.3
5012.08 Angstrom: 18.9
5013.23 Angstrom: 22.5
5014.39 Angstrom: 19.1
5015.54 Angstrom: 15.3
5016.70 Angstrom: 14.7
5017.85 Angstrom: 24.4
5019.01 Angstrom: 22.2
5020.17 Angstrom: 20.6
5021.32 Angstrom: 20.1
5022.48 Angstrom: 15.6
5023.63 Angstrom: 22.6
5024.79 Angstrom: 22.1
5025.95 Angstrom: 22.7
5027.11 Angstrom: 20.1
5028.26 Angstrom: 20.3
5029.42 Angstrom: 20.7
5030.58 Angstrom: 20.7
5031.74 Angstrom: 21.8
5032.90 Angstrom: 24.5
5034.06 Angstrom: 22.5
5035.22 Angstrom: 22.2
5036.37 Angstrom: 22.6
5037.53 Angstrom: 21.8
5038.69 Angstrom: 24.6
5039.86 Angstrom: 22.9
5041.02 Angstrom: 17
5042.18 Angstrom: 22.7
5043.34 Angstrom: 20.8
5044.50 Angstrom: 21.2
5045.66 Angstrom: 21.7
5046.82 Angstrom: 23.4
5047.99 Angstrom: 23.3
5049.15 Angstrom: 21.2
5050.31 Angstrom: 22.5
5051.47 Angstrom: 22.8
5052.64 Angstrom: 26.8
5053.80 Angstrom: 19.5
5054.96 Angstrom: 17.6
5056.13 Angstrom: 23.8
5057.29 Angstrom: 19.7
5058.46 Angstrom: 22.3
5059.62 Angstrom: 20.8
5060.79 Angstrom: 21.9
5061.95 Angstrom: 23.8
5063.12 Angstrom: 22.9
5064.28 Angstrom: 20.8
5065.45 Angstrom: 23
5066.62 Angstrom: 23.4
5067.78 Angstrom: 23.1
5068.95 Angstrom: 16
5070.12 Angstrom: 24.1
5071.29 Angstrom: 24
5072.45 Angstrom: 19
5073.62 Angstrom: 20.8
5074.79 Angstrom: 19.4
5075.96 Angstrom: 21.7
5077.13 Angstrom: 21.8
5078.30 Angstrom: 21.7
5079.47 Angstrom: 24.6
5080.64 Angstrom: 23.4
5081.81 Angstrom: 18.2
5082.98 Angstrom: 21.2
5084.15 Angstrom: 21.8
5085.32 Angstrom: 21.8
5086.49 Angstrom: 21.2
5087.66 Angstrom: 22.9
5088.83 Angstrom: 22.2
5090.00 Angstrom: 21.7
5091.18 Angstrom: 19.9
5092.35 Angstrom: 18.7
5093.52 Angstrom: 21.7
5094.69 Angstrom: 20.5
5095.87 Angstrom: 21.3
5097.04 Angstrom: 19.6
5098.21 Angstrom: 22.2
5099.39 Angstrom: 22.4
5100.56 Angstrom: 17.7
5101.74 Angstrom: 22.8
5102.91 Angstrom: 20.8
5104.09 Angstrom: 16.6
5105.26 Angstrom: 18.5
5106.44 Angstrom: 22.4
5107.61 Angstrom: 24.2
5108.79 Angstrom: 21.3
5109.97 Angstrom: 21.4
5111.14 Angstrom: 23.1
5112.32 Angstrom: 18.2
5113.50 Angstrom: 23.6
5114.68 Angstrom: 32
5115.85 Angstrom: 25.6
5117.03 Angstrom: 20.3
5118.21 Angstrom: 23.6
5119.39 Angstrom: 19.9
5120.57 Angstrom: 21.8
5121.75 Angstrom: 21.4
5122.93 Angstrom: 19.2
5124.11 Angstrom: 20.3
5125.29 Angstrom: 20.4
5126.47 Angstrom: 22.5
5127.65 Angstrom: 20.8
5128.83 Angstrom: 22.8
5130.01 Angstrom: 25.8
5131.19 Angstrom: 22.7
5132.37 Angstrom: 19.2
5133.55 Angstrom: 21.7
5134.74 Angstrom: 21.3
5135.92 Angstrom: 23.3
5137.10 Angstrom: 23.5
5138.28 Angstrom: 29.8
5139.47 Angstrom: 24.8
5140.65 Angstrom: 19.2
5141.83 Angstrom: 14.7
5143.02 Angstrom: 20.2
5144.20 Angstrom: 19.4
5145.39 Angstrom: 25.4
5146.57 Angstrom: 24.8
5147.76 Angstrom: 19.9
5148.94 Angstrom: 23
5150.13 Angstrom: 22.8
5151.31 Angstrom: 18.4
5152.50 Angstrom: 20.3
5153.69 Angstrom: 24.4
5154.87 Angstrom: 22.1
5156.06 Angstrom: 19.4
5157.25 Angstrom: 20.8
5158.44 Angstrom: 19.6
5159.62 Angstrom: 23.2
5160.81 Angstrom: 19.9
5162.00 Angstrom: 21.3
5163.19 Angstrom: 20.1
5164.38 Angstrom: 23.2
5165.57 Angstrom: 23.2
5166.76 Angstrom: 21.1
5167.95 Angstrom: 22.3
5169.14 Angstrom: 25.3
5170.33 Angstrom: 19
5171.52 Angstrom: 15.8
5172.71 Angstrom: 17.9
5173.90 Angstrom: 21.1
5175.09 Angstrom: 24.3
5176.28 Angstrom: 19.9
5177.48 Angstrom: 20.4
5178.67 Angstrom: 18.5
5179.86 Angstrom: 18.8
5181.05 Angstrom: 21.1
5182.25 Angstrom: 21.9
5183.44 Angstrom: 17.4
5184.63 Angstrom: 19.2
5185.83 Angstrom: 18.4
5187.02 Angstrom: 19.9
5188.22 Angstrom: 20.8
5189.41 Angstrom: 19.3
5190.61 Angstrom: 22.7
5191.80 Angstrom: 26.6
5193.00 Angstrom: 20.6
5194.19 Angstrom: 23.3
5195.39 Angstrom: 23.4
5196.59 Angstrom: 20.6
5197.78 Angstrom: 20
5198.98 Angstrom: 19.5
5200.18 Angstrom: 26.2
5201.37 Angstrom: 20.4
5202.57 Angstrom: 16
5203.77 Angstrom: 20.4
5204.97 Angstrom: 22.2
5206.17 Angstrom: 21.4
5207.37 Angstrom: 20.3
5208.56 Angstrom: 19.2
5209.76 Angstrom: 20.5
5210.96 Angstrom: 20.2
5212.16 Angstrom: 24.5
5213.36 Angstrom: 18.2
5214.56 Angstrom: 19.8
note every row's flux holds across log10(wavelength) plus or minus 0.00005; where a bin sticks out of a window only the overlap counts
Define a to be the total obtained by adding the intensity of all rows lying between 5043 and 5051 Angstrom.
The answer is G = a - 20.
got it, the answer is 134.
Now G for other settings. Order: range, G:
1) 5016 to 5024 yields 120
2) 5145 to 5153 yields 135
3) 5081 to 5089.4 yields 129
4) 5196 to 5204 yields 123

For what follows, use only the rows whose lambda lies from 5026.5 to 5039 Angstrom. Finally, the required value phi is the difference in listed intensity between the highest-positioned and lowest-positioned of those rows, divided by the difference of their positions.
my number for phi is 0.4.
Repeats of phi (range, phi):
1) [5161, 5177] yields -0.1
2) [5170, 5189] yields 0.1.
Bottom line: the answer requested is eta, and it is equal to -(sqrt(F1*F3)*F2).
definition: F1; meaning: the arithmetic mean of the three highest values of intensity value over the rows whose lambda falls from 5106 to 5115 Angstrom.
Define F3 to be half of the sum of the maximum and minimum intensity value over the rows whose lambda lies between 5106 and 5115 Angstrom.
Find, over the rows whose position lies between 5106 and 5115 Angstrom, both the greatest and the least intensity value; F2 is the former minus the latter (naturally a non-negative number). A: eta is -357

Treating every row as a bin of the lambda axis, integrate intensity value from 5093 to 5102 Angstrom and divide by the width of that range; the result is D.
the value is 20.9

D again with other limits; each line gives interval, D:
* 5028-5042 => 21.8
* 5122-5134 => 21.5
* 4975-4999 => 21.9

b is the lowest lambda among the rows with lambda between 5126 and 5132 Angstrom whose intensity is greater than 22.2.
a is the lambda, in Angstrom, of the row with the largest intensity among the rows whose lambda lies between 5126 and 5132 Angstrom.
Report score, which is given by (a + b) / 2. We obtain 5128.2 Angstrom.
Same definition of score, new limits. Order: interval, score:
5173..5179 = 5175.1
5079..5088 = 5079.5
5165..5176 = 5167.4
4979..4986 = 4981.0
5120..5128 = 5126.5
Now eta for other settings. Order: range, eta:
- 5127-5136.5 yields -153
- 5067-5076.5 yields -177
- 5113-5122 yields -321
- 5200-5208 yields -226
